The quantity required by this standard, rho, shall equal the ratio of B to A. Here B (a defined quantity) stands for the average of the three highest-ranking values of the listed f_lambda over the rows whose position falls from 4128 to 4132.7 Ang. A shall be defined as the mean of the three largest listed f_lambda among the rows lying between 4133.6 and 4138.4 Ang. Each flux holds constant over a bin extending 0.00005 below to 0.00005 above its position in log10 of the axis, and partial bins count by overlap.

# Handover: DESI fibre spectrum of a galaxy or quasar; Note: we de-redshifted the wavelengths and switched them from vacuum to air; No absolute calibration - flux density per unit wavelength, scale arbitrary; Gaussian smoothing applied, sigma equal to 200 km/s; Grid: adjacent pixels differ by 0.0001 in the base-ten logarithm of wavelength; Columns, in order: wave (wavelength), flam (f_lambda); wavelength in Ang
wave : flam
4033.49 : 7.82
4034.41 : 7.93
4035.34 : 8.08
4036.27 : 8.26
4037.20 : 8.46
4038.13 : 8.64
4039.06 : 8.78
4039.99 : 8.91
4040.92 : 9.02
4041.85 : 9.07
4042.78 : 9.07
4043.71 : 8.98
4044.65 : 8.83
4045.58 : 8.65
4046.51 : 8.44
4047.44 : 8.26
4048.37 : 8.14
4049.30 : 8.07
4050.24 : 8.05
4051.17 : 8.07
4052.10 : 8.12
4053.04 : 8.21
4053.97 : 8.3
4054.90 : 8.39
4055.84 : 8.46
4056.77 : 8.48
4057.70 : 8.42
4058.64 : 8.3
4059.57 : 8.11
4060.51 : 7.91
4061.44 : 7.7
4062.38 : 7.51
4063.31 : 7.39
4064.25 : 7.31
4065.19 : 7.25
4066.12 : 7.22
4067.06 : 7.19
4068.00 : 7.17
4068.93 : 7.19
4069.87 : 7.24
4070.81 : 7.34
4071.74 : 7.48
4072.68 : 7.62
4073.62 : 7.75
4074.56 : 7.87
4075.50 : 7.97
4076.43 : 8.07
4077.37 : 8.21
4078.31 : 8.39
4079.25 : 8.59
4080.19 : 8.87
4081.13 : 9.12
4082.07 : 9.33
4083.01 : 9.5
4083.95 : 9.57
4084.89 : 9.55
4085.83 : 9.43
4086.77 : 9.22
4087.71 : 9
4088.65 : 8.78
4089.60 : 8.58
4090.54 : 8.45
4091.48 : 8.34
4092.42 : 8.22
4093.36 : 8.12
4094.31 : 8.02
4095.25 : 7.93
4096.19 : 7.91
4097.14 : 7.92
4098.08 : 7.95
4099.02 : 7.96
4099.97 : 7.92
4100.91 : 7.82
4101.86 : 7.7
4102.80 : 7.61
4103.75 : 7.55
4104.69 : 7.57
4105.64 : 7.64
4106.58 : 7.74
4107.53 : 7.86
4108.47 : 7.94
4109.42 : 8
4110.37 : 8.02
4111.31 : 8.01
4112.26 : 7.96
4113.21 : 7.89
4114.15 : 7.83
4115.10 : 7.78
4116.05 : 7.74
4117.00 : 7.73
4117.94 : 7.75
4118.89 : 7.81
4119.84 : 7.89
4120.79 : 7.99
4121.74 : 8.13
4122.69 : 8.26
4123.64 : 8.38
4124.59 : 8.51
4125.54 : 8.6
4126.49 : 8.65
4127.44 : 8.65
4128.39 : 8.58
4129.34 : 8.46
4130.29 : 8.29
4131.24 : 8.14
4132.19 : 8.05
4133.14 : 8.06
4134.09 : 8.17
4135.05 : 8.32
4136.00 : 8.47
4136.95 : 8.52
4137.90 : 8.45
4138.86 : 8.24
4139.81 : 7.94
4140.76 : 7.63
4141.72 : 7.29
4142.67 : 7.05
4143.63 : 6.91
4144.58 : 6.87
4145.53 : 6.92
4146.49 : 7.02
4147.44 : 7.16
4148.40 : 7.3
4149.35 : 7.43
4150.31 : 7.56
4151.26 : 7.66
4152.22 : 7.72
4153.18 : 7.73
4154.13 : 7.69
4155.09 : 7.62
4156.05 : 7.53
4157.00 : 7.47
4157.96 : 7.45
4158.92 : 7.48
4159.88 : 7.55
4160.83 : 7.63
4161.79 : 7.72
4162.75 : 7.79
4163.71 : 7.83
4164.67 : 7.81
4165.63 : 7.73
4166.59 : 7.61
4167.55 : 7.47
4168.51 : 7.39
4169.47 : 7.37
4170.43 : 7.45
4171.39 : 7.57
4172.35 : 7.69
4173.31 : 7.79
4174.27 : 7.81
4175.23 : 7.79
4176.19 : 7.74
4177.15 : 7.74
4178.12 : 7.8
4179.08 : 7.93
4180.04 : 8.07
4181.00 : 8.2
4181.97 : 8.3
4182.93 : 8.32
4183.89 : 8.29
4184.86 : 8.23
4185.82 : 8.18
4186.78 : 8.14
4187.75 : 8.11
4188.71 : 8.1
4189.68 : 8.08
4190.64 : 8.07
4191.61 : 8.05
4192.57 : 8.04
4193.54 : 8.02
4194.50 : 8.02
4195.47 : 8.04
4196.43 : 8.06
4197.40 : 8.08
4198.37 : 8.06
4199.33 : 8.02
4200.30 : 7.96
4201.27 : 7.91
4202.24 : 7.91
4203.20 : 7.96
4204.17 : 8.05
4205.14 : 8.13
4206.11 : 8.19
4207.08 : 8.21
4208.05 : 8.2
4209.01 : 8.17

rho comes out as 1.00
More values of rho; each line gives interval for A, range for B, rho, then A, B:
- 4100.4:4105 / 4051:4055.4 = 1.08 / 7.7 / 8.30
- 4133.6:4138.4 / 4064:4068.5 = 0.86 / 8.5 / 7.26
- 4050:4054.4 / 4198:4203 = 0.98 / 8.2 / 8.01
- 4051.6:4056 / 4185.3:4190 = 0.97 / 8.4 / 8.14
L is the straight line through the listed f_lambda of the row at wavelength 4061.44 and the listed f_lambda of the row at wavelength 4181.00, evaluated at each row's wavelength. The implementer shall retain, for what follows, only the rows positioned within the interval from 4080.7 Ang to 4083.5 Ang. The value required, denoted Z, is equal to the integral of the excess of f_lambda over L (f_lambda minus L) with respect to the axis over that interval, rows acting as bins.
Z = 4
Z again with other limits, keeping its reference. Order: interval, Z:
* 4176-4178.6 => -1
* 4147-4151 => -3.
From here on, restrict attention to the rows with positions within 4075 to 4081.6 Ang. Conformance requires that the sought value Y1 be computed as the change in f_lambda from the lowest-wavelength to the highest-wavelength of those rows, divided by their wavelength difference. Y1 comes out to 0.20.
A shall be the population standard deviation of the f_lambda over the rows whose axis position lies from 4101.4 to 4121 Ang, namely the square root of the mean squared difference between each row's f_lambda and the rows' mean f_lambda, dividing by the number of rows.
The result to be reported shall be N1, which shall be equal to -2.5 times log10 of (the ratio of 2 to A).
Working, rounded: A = 0.14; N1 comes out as -2.9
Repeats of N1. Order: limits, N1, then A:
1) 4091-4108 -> -2.4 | 0.21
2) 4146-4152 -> -2.4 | 0.22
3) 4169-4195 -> -2.3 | 0.25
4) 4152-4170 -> -2.9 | 0.14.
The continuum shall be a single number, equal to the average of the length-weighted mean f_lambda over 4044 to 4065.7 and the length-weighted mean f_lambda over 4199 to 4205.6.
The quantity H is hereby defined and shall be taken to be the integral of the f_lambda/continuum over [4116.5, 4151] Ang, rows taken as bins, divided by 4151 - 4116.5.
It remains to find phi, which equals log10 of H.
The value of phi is -0.01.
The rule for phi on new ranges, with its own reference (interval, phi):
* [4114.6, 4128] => 0.00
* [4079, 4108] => 0.02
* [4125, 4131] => 0.03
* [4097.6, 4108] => -0.02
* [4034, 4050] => 0.03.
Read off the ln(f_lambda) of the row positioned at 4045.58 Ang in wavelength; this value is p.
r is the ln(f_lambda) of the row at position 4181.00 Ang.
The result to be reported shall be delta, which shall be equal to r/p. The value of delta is 0.98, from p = 2.16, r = 2.10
